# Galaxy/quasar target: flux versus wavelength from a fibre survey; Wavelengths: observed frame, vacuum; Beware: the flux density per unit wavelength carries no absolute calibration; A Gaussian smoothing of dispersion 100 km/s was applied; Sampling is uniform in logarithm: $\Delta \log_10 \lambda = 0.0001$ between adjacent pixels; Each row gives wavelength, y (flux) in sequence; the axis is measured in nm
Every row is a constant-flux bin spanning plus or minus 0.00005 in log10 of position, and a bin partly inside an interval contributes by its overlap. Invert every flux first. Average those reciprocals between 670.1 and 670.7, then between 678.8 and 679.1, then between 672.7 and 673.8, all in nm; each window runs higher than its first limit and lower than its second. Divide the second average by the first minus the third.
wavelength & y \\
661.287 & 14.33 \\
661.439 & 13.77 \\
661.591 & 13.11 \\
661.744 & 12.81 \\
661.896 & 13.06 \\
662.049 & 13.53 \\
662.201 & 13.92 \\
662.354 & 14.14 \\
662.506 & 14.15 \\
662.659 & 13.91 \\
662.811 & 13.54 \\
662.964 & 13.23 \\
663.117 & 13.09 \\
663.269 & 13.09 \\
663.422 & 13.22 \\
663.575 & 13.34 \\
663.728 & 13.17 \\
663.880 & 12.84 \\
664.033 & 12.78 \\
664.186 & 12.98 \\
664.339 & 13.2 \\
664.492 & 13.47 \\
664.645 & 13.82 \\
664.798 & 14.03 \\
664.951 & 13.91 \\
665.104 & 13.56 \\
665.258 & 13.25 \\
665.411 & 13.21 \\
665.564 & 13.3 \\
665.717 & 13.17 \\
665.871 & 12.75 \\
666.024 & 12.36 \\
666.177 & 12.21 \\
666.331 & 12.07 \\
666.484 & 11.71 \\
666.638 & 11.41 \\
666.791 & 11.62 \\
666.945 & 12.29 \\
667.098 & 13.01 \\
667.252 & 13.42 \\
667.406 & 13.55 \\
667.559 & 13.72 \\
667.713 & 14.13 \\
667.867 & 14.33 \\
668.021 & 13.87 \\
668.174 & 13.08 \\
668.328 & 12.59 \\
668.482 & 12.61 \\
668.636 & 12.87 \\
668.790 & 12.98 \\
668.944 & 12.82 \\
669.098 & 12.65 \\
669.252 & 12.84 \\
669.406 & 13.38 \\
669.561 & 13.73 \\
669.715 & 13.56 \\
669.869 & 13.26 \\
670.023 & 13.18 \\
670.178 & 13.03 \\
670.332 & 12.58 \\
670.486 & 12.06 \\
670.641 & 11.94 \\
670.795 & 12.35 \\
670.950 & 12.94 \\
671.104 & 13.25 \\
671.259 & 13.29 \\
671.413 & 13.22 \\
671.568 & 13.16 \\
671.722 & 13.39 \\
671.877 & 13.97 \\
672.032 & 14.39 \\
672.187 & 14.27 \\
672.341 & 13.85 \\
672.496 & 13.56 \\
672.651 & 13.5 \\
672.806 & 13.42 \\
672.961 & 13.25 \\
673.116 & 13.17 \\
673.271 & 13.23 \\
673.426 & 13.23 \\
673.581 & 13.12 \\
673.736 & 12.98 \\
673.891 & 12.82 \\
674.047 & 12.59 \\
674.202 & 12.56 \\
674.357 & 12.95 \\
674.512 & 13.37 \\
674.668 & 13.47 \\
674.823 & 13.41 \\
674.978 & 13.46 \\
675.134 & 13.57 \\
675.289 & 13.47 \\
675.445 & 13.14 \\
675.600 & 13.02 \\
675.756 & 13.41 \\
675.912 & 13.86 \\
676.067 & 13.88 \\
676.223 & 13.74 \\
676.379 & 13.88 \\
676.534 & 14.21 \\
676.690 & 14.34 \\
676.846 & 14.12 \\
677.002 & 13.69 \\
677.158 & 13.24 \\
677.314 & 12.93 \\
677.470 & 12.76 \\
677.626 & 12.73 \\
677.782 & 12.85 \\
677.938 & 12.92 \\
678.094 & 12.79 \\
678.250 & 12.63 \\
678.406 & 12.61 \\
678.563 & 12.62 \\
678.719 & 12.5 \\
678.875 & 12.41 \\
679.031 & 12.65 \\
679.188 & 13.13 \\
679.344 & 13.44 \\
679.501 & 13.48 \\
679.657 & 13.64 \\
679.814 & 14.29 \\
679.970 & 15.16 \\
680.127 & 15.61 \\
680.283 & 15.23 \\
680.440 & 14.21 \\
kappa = 16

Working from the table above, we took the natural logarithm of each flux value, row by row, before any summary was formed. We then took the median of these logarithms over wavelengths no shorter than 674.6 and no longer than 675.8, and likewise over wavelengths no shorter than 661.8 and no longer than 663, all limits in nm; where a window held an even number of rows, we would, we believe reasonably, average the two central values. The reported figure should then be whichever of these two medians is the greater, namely 2.62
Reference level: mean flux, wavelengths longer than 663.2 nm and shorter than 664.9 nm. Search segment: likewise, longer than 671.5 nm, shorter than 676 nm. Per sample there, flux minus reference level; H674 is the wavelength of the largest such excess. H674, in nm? 672.032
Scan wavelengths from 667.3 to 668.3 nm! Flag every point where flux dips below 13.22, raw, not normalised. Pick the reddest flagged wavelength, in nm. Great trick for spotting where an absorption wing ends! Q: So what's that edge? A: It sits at 668.174 nm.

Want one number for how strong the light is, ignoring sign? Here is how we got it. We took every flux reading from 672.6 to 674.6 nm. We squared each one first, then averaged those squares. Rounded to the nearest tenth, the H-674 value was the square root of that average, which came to 13.1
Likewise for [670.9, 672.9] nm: 13.6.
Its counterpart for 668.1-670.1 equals 13.0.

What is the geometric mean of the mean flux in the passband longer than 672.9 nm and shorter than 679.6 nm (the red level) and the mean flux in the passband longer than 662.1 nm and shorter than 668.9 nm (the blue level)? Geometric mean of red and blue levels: 13.2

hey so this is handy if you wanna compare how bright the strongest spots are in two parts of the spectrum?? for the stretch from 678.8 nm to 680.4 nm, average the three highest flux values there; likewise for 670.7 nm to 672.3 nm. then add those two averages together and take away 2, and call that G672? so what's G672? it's 27.5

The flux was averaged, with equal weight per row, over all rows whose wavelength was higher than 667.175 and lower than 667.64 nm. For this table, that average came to 13.6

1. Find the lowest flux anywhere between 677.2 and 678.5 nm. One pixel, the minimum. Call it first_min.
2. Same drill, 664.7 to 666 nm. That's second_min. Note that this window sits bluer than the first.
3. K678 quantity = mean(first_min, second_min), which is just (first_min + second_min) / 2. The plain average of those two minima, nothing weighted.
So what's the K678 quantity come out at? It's 12.7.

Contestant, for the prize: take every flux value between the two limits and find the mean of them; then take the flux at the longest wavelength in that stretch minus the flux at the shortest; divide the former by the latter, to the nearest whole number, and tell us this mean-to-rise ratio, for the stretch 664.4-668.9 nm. -27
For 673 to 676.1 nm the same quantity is 19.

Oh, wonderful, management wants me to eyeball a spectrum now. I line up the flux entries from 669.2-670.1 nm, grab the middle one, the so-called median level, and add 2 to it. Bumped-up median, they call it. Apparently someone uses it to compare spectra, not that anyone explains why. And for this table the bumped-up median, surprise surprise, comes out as 15.3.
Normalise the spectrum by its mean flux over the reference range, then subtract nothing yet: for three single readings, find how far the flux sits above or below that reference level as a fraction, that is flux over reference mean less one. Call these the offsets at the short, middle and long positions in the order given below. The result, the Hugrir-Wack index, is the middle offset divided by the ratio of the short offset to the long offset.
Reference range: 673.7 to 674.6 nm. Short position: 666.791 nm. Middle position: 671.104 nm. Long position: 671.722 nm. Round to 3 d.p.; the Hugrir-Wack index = -0.012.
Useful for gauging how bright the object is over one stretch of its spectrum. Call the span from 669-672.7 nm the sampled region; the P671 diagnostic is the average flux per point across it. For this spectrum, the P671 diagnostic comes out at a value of 13.2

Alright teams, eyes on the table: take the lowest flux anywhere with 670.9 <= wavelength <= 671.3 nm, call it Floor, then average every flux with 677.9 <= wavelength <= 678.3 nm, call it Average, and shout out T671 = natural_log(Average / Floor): -0.01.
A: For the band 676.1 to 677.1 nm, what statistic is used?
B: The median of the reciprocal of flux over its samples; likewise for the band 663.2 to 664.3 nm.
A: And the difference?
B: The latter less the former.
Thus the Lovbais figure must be 0.005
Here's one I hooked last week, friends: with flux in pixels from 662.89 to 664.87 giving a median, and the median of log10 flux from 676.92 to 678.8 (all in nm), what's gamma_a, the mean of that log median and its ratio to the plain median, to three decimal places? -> 0.595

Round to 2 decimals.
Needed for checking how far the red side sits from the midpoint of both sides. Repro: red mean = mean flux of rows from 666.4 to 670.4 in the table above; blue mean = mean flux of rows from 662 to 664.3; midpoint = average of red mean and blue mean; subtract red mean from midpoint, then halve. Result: 0.10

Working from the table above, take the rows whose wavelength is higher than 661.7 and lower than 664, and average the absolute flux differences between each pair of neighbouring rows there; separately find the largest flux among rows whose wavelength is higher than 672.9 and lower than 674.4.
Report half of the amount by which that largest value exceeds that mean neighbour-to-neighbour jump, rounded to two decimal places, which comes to 6.51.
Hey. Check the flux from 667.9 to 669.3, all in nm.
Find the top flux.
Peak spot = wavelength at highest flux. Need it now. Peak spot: 668.021 nm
